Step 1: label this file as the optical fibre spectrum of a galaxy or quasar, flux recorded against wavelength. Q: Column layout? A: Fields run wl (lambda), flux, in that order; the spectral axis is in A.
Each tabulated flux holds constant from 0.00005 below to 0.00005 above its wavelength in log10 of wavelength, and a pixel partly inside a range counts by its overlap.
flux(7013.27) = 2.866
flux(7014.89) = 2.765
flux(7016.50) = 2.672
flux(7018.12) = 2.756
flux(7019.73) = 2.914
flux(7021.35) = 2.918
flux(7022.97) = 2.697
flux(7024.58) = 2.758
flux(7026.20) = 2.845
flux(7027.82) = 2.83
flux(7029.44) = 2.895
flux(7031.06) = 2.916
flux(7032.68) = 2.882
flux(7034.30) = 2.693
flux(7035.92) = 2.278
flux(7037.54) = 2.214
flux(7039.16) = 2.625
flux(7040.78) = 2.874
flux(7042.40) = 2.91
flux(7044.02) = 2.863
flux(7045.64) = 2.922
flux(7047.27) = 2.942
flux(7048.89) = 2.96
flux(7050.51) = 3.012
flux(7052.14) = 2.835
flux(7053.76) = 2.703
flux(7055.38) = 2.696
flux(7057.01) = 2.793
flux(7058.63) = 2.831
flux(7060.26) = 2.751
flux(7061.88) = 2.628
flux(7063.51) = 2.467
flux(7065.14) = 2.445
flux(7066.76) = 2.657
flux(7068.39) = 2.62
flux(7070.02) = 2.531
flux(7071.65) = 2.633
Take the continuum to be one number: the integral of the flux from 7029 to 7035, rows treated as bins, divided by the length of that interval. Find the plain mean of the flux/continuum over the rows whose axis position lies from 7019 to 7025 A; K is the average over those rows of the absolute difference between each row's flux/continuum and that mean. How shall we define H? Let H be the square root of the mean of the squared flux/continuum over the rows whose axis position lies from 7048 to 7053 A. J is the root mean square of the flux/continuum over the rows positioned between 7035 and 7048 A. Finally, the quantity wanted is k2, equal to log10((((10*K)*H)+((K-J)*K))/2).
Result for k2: -0.81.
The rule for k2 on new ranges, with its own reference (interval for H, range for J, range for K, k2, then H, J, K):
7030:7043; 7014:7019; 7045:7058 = -0.82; 0.94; 0.96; 0.036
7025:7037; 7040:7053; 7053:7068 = -0.81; 0.97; 1.02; 0.036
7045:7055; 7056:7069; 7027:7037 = -0.54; 1.02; 0.93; 0.062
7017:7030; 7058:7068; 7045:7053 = -1.15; 0.99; 0.93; 0.016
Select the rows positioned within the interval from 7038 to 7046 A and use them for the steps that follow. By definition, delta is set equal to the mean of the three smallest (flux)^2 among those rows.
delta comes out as 7.8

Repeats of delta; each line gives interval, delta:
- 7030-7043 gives 5.7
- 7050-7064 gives 6.8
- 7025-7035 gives 7.8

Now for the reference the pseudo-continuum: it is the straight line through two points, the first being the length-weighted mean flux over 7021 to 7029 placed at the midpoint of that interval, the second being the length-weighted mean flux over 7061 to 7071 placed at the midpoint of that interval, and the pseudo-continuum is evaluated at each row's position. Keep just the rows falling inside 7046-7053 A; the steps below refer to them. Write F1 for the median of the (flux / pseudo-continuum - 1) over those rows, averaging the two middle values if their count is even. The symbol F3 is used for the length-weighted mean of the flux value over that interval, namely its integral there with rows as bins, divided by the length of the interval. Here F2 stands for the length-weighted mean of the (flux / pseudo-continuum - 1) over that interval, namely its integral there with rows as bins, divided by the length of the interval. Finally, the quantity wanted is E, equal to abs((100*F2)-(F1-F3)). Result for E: 13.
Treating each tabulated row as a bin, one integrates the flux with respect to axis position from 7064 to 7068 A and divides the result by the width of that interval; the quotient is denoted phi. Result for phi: 2.55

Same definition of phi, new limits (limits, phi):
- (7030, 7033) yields 2.90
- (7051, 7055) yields 2.78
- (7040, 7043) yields 2.89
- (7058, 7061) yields 2.79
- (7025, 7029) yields 2.83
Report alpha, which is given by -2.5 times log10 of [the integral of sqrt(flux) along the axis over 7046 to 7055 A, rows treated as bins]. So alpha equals -2.96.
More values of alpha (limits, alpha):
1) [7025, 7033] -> -2.83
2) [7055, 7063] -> -2.80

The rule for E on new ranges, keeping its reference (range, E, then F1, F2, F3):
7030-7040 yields 2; -0.028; -0.05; 2.61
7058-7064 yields 6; 0.038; 0.03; 2.67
